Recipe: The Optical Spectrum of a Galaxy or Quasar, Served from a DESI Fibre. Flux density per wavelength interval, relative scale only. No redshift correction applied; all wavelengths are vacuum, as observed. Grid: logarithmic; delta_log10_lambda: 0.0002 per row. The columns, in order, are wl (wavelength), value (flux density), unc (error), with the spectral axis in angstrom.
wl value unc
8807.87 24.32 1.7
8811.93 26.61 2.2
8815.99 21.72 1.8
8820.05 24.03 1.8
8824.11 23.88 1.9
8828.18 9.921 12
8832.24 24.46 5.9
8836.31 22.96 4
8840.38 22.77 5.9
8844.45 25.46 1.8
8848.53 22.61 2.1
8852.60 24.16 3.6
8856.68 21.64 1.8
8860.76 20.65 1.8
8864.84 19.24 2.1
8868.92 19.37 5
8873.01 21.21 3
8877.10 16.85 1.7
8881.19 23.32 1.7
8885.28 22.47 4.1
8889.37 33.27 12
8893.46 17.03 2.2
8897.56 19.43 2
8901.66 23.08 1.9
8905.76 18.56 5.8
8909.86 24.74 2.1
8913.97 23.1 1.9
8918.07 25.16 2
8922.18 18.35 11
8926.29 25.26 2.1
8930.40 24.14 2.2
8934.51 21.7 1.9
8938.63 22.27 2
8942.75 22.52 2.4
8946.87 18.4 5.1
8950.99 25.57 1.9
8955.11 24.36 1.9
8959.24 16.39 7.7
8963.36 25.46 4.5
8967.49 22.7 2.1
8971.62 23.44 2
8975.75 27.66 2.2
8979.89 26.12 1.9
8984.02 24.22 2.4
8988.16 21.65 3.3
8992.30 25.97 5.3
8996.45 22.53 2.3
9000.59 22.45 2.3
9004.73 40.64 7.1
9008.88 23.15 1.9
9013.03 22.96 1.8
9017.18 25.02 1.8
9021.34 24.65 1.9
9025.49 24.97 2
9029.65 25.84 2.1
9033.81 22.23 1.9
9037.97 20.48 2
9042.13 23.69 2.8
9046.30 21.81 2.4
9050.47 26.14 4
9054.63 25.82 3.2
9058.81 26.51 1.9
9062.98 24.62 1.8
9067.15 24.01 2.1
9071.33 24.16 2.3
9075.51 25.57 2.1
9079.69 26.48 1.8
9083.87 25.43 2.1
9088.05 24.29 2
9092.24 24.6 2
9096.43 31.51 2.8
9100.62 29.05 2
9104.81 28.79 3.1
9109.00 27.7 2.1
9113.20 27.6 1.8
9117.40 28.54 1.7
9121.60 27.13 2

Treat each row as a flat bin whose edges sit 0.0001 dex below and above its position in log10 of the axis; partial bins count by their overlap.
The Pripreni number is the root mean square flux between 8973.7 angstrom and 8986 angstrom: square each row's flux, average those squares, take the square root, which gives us 26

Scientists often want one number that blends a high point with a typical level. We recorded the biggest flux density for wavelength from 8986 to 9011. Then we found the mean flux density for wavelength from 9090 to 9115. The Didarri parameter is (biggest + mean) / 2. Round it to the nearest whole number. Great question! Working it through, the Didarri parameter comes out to 34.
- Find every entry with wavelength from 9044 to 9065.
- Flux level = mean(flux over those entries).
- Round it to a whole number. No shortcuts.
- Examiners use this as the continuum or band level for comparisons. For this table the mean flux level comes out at 25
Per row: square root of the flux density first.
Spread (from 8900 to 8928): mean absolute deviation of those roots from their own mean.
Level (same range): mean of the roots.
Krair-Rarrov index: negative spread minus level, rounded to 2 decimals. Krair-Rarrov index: -5.00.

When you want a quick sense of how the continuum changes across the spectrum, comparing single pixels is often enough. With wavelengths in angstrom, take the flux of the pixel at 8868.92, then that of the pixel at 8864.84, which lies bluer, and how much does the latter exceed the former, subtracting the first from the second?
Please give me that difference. 0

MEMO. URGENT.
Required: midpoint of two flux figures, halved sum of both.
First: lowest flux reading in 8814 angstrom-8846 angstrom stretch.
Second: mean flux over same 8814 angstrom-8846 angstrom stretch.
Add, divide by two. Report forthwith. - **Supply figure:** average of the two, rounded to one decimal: 15.9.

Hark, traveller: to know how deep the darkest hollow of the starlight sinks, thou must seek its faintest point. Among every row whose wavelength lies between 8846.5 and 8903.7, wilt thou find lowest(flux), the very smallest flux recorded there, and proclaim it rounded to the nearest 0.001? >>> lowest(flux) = 16.850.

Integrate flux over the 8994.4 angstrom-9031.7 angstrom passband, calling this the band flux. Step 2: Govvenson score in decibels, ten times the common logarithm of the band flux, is 29.8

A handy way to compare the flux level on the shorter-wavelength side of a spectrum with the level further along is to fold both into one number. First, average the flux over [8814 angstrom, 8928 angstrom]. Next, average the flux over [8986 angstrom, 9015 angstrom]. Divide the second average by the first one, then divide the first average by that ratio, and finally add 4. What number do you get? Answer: 22.8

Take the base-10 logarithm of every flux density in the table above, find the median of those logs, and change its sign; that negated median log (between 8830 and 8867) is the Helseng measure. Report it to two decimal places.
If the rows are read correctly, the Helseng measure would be -1.36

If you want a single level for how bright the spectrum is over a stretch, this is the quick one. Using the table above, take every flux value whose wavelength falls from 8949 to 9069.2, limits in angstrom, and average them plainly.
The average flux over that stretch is 25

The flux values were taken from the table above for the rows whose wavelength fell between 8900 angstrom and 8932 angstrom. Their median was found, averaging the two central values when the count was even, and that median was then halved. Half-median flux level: 11.8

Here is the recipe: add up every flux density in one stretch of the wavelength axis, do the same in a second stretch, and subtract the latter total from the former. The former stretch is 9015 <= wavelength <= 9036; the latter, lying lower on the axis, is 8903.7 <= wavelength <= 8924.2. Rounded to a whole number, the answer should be 13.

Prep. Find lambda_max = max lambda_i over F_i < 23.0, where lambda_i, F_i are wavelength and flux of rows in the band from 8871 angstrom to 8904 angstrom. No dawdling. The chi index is 8897.56 angstrom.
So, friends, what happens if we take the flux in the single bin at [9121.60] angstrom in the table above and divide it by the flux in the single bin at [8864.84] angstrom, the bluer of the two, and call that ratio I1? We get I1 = 1.4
